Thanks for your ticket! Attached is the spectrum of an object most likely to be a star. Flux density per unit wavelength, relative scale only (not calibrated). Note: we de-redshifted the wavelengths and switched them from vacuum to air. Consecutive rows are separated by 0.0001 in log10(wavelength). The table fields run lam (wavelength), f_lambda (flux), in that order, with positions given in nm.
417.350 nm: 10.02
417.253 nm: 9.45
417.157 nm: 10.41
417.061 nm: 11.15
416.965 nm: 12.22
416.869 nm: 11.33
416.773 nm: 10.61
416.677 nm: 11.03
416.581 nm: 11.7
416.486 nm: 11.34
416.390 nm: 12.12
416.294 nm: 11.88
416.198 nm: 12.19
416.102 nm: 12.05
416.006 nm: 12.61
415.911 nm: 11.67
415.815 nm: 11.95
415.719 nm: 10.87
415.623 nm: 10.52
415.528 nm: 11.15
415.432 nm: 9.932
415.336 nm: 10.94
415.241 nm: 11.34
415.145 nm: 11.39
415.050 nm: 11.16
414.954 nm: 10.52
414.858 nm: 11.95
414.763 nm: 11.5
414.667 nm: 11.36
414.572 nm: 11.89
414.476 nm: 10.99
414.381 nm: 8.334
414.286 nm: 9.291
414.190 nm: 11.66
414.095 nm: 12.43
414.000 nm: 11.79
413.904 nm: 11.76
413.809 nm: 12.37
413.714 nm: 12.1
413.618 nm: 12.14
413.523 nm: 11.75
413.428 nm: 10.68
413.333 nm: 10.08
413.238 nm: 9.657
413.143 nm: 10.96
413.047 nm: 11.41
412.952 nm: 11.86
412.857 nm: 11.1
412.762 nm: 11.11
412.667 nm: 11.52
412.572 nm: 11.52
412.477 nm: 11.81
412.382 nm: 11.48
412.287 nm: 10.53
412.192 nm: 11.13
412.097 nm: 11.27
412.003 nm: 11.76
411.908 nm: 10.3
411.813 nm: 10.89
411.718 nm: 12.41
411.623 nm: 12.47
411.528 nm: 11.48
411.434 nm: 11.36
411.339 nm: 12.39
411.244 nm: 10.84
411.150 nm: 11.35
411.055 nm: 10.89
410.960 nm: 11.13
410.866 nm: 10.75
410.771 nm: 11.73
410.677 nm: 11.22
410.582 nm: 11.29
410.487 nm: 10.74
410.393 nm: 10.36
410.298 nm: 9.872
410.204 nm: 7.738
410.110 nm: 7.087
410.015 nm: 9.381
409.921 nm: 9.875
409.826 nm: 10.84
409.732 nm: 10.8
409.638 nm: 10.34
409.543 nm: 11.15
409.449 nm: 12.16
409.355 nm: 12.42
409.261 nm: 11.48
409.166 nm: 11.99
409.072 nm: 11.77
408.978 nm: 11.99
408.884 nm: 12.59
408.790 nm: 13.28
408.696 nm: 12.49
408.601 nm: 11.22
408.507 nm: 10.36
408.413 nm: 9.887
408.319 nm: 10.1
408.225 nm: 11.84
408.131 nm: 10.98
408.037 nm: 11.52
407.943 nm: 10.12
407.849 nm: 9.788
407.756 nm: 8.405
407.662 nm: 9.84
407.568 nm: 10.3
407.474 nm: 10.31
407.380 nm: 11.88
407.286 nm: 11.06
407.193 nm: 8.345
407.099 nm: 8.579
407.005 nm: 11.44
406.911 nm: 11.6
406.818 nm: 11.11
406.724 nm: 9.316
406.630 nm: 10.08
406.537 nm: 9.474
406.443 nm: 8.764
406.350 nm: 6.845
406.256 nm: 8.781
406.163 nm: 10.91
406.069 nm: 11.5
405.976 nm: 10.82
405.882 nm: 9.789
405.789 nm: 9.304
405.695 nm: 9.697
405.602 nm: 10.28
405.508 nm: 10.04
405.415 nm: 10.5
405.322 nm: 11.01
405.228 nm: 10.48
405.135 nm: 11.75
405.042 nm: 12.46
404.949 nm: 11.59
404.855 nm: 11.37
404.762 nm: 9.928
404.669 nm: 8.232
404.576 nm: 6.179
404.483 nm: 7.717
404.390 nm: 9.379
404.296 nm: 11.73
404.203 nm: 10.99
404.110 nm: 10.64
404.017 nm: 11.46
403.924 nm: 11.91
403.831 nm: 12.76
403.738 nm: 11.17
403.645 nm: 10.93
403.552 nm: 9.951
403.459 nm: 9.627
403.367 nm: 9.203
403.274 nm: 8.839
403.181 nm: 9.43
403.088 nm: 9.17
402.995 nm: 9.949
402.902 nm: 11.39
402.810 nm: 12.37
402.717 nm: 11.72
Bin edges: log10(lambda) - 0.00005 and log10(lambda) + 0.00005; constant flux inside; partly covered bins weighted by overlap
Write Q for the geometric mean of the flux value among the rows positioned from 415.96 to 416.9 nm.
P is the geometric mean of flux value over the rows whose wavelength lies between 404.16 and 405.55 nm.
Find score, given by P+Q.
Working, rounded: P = 10.1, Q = 11.7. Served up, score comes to 21.7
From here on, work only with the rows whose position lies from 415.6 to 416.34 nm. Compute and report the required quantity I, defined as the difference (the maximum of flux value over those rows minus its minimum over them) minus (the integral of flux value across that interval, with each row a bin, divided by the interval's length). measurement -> -9.7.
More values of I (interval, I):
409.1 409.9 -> -9.3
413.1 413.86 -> -8.5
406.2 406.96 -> -4.8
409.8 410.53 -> -5.7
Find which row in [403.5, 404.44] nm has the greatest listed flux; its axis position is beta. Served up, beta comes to 403.831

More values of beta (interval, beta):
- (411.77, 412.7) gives 412.477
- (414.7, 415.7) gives 414.858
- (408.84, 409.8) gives 408.884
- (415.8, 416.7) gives 416.006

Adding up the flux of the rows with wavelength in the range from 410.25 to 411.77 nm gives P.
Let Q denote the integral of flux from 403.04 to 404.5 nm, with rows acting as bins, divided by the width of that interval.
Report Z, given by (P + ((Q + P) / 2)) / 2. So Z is 138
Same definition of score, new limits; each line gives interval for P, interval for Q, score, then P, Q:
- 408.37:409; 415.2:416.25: 23.0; 11.6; 11.4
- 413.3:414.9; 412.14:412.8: 22.5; 11.2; 11.3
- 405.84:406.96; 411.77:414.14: 21.1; 9.8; 11.3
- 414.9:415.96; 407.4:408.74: 21.5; 11.0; 10.5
